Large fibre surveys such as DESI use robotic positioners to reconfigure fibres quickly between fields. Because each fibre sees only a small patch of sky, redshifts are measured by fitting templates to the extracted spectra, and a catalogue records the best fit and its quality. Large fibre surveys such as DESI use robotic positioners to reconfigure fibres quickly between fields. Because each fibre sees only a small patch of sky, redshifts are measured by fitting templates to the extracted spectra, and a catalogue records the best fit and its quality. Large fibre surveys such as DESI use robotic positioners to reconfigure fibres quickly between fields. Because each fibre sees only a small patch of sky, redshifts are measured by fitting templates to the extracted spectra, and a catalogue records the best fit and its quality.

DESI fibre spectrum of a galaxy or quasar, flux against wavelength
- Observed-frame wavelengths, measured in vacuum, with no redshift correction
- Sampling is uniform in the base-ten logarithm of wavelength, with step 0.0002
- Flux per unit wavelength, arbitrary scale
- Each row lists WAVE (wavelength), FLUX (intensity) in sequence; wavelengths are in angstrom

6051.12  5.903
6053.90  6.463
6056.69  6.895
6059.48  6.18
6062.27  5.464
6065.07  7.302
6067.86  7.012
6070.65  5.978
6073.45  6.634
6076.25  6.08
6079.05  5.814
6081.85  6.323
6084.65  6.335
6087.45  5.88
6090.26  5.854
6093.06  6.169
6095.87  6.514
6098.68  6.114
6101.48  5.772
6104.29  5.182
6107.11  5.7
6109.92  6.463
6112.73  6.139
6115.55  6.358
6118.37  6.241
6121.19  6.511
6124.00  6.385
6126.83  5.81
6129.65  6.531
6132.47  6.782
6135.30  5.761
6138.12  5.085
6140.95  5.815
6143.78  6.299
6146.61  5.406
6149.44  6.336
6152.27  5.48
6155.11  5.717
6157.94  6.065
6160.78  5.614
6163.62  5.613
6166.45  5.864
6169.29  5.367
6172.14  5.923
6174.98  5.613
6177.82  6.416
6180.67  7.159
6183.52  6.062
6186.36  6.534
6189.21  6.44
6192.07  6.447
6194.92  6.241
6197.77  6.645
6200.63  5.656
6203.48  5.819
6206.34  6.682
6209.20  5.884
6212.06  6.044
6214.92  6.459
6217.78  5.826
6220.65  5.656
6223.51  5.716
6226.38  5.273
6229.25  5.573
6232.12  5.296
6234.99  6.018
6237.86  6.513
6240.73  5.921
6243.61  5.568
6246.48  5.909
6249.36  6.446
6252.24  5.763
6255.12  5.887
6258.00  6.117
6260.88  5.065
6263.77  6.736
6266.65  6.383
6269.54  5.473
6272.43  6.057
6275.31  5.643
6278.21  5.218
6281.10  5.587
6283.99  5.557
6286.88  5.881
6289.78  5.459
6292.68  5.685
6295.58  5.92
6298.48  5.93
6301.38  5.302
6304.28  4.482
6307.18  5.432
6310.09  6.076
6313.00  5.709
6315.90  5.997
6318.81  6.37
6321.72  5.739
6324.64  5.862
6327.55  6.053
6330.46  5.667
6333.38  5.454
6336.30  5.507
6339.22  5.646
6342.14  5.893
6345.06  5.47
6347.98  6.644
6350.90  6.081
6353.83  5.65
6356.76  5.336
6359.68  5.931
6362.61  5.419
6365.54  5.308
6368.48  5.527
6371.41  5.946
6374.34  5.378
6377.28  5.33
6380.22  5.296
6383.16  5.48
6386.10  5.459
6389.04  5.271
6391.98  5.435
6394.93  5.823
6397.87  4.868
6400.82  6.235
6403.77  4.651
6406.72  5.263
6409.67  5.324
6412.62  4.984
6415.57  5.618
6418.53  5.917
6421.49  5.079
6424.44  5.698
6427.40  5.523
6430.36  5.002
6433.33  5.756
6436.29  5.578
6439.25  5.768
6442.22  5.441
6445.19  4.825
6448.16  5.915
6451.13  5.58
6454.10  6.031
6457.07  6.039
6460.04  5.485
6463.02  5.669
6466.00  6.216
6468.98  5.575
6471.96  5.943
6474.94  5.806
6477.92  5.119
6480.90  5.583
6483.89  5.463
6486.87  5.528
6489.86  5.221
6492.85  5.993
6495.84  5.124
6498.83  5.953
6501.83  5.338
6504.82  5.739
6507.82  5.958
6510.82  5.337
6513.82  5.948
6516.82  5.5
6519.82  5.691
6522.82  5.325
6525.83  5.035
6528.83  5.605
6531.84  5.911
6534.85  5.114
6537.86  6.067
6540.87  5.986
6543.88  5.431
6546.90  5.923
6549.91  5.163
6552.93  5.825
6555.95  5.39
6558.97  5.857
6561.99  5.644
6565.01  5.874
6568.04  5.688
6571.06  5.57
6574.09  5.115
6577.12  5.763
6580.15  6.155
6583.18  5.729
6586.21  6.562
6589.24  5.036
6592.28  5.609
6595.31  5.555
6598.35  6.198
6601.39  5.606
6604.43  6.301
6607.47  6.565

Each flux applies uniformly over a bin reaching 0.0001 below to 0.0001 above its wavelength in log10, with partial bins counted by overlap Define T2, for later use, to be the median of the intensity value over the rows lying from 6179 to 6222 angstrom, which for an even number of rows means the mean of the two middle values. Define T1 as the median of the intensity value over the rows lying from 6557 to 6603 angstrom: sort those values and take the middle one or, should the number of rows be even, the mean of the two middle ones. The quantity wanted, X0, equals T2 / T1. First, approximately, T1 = 5.69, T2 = 6.2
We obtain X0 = 1.10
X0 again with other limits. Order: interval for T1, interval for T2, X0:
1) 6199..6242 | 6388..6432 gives 0.91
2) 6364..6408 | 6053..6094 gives 1.15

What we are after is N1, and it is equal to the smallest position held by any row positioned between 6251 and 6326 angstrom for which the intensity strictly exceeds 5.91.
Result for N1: 6258.00 angstrom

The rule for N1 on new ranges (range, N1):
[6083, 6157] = 6084.65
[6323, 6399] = 6327.55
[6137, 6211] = 6143.78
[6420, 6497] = 6448.16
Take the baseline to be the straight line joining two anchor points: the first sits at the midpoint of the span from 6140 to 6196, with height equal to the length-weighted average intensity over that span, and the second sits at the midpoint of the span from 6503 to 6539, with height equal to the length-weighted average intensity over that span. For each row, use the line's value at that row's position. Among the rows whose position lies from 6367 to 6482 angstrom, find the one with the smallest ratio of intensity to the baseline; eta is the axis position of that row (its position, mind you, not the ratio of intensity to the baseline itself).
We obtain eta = 6403.77 angstrom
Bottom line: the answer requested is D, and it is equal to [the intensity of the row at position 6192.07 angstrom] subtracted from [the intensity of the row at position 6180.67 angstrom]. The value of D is 0.7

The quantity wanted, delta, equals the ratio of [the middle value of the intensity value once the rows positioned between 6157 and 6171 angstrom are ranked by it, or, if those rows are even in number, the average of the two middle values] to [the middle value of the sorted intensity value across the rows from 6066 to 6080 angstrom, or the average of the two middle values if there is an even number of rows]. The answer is 0.92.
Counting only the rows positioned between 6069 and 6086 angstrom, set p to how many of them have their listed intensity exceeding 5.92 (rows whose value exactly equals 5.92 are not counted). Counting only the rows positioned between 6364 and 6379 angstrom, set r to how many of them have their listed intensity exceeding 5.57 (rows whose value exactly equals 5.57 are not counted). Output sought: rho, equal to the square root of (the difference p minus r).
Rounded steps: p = 5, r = 1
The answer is 2.00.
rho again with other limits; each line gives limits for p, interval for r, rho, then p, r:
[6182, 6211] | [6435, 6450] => 2.00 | 7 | 3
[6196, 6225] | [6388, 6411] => 1.41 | 4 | 2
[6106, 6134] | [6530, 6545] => 2.24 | 8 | 3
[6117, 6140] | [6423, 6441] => 1.00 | 5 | 4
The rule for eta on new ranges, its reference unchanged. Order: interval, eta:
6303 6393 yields 6304.28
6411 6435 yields 6412.62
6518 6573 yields 6525.83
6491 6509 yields 6495.84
